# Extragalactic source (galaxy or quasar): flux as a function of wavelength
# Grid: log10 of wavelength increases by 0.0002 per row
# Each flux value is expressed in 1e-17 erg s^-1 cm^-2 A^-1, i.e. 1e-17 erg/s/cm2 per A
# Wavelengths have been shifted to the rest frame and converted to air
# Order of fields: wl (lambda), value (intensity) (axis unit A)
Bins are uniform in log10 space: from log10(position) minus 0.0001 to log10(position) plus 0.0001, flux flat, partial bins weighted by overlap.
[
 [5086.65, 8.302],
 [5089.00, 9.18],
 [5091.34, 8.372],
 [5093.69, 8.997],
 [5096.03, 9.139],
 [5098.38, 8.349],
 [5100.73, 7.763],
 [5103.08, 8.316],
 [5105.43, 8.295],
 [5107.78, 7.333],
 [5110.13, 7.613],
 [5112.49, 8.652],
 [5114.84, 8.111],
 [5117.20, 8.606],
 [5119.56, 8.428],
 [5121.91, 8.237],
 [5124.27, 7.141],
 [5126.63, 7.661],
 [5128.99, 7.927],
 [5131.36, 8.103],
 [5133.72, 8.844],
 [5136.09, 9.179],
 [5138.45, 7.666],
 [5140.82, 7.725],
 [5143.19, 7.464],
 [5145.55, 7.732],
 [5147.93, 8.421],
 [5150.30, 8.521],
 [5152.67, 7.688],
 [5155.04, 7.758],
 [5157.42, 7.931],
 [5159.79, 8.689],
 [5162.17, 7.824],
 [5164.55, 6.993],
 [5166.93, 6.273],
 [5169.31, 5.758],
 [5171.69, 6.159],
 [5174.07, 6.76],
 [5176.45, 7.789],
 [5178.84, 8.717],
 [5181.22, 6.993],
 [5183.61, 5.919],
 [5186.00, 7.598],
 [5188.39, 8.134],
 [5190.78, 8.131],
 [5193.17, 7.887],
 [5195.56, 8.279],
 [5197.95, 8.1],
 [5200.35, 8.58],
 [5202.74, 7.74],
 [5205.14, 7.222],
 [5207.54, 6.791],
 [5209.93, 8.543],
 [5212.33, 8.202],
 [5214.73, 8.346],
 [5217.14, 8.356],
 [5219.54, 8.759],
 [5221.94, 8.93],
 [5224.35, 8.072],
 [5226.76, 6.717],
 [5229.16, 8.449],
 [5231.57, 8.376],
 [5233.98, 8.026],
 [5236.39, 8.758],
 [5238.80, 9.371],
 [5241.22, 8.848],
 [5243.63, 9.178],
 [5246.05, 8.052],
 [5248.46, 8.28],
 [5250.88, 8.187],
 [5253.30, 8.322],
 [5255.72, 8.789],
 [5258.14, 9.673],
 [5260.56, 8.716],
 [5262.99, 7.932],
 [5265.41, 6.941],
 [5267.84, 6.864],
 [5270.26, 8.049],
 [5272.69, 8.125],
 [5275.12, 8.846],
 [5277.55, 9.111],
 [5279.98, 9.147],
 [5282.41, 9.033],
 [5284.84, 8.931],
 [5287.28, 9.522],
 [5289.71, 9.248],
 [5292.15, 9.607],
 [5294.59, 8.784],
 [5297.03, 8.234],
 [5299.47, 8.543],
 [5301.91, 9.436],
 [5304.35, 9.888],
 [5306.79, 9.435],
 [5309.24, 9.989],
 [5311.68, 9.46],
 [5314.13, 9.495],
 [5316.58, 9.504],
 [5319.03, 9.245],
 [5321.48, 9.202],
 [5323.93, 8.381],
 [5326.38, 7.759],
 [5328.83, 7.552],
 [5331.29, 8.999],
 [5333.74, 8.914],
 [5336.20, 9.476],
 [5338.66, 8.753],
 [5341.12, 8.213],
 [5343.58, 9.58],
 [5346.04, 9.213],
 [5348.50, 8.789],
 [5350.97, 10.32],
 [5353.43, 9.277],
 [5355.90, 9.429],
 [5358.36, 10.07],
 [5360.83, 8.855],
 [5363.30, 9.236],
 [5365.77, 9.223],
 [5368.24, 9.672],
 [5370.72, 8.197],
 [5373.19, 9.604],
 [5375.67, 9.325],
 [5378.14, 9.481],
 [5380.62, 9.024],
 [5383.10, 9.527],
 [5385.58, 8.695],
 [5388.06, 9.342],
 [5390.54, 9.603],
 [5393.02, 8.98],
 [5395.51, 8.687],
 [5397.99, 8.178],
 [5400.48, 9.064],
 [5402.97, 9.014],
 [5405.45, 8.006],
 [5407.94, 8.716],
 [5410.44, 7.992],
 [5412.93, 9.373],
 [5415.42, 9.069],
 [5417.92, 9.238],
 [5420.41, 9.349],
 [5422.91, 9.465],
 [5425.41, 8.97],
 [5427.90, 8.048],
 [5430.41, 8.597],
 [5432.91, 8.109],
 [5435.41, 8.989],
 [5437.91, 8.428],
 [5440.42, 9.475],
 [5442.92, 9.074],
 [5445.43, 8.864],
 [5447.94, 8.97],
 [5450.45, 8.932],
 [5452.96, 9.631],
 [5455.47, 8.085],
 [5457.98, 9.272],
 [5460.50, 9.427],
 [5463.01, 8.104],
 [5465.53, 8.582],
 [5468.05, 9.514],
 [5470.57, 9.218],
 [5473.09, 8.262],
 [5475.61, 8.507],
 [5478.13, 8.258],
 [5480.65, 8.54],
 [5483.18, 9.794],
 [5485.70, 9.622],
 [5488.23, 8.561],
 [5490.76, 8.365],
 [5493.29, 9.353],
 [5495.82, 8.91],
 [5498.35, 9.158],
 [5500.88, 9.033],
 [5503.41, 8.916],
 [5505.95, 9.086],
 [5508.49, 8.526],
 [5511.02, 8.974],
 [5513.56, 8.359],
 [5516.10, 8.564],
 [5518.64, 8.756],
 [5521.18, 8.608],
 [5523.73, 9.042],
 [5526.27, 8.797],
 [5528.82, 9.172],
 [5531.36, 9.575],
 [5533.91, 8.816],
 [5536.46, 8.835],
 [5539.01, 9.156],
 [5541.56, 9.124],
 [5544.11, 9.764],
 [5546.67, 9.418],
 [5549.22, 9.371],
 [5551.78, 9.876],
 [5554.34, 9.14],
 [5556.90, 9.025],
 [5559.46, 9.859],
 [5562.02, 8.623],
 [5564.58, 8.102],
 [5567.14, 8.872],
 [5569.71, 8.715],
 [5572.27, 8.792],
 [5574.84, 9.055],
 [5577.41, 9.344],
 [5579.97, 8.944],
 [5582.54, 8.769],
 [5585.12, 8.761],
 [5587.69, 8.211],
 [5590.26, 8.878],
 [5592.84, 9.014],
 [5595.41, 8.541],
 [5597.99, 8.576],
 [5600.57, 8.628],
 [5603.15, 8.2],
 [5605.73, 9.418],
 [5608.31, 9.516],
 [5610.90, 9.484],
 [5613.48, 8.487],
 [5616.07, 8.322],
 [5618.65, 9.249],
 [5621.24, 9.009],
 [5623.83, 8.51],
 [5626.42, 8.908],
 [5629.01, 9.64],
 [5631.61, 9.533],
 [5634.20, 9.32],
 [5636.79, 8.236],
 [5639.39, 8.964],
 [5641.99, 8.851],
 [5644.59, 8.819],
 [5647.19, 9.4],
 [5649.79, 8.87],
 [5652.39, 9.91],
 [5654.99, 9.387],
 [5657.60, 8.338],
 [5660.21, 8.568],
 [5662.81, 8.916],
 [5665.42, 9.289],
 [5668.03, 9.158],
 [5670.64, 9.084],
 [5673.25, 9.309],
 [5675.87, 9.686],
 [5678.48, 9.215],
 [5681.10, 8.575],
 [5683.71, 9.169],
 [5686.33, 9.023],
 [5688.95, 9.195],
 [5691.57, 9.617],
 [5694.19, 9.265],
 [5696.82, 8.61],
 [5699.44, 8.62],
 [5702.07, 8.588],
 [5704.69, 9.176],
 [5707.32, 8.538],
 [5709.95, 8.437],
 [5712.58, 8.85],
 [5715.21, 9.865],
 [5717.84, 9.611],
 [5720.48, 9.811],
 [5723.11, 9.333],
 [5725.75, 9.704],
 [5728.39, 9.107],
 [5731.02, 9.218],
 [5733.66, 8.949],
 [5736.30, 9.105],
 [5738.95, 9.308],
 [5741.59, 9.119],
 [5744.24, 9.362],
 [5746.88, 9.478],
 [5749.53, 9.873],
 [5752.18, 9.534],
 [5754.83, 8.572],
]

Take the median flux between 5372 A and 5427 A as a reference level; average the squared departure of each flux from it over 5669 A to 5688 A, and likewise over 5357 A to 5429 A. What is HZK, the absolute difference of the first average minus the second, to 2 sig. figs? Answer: 0.18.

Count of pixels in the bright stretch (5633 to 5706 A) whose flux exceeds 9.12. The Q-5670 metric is 14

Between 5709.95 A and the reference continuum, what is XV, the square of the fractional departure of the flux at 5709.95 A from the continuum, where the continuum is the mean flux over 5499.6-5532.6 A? 0.002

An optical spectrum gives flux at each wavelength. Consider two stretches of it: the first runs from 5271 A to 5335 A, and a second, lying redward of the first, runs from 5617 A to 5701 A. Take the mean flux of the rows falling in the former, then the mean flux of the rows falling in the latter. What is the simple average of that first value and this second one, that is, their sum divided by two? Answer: 9.04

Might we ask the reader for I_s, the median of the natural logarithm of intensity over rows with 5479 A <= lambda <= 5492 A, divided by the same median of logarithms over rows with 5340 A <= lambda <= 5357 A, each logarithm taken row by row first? 0.96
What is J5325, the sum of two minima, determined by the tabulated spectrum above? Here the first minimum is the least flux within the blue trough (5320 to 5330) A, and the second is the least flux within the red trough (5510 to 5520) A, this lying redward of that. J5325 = 15.9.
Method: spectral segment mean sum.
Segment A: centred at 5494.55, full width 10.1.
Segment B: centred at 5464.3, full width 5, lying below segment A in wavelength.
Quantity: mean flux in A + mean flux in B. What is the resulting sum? 17.3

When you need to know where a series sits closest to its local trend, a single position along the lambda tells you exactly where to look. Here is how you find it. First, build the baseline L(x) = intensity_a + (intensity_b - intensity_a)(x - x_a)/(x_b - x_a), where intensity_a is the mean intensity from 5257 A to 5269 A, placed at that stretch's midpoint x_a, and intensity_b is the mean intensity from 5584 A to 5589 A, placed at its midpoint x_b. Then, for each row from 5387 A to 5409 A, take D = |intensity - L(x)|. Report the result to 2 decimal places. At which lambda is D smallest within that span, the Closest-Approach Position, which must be 5397.99 A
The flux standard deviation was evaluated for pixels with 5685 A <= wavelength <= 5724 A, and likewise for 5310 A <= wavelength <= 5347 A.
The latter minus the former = 0.17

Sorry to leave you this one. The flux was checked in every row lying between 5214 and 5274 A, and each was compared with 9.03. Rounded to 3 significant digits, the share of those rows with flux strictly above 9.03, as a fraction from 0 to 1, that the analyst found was 0.120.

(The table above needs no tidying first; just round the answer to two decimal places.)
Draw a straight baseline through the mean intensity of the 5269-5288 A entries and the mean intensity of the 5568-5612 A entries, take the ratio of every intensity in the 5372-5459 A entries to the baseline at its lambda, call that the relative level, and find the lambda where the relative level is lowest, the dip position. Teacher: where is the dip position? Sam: 5410.44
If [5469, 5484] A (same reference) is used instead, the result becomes 5478.13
